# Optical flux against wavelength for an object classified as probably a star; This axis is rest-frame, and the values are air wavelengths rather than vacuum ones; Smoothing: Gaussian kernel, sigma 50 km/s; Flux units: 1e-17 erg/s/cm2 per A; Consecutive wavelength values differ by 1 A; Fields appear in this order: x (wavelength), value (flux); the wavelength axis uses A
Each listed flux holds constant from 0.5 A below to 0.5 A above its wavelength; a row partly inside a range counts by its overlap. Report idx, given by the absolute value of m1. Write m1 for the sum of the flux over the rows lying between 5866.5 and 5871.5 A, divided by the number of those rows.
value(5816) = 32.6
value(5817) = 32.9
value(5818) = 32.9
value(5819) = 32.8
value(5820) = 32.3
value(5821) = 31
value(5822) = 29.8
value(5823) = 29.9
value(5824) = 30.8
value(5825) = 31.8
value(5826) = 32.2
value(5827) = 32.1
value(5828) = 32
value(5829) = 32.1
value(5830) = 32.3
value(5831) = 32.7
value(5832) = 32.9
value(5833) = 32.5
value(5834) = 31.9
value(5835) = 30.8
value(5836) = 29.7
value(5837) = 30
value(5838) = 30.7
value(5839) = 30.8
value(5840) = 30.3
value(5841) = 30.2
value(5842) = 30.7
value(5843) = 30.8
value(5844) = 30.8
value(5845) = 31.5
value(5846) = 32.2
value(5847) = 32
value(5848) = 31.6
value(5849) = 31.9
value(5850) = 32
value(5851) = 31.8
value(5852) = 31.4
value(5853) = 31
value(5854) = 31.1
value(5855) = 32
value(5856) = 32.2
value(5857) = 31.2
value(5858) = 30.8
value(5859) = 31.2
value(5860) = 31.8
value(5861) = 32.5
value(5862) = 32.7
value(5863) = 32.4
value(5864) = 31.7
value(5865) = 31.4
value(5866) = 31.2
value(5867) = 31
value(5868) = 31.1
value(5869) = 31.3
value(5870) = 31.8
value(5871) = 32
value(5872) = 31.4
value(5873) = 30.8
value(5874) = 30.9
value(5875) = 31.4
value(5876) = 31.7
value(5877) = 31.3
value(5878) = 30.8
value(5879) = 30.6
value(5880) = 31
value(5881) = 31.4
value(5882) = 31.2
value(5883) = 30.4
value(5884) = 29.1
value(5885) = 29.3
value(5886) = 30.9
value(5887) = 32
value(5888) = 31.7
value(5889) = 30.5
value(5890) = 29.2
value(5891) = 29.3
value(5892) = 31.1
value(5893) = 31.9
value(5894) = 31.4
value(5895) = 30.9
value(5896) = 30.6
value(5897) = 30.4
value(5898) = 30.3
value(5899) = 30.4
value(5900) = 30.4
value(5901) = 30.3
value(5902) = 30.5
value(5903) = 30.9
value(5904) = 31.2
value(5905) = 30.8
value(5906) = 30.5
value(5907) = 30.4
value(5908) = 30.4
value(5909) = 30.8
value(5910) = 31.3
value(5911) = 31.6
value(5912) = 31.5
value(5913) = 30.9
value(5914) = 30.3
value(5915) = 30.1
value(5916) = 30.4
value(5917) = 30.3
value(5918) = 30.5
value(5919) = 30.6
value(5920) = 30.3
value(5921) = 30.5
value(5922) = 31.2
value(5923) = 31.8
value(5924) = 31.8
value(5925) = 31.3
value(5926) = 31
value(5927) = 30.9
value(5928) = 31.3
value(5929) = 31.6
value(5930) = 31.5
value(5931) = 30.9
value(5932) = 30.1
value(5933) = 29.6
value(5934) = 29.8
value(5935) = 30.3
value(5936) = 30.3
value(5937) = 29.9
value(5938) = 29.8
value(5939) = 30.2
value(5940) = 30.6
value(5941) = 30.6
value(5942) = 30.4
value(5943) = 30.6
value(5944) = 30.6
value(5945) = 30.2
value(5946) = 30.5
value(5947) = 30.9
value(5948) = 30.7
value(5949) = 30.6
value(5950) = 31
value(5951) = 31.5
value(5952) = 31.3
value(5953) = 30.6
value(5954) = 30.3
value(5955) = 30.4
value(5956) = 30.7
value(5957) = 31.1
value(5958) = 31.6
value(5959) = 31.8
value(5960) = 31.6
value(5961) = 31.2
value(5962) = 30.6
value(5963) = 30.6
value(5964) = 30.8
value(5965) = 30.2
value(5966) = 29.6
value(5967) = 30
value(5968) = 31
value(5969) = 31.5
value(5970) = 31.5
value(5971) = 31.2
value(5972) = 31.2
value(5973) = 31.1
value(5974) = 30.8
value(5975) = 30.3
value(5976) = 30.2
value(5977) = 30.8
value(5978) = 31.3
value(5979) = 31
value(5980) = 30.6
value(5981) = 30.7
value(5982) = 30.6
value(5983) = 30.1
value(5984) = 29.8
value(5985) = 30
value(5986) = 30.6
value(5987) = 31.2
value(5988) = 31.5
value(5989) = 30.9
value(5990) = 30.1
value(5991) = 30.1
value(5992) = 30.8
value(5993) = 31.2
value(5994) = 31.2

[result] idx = 31.4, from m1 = 31.4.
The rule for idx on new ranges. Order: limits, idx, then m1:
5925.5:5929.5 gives 31.2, 31.2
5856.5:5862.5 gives 31.7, 31.7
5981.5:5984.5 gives 30.2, 30.2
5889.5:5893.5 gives 30.4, 30.4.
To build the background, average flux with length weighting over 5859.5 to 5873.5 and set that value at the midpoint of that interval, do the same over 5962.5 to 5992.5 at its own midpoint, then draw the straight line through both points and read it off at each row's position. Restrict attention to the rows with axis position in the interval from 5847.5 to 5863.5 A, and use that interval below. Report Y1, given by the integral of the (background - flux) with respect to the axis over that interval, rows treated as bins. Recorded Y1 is 0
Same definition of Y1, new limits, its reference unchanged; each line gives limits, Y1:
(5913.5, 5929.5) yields 5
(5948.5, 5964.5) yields -2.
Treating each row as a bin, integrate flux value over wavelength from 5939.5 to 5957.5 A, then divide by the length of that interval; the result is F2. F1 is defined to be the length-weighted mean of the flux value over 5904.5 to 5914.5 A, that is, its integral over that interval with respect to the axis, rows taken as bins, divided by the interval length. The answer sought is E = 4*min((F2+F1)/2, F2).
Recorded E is 123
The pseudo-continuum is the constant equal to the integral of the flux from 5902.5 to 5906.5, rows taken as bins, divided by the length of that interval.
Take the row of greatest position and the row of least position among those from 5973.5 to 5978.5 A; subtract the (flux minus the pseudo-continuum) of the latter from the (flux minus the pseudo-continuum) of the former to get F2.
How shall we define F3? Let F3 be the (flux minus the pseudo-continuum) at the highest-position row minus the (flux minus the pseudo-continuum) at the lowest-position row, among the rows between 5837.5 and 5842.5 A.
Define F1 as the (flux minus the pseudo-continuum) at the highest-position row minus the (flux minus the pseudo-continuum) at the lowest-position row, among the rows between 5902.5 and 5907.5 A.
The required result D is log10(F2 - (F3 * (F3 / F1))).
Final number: -0.30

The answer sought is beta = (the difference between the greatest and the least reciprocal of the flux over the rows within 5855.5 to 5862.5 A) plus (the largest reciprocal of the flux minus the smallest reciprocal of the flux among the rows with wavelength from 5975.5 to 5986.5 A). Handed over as 0.0035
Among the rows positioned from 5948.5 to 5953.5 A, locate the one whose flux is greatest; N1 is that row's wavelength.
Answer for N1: 5951 A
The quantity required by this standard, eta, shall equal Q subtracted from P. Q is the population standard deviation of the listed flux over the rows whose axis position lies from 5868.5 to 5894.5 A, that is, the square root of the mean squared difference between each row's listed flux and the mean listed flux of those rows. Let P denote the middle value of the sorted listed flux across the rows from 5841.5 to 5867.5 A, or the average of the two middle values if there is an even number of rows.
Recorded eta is 30.7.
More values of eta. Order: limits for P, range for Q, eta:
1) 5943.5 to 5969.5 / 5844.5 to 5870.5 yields 30.2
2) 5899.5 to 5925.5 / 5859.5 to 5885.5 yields 29.7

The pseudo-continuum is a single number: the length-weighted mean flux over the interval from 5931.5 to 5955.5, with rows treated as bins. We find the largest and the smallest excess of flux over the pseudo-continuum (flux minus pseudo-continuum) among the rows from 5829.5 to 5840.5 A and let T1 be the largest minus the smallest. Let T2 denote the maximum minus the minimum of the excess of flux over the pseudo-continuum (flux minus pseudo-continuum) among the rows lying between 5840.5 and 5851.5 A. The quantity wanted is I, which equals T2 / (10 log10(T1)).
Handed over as 0.40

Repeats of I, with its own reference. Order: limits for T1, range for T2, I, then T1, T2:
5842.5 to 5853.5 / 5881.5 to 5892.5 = 1.98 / 1.4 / 2.9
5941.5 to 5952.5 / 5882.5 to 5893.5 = 2.55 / 1.3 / 2.9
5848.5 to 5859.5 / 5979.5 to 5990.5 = 1.16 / 1.4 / 1.7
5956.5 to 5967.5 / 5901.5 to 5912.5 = 0.35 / 2.2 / 1.2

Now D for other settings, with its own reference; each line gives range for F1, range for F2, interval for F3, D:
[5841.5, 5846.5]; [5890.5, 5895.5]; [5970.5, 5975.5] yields 0.03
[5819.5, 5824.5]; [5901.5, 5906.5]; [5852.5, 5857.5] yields -1.57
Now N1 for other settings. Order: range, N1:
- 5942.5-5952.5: 5951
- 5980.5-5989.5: 5988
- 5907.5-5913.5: 5911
